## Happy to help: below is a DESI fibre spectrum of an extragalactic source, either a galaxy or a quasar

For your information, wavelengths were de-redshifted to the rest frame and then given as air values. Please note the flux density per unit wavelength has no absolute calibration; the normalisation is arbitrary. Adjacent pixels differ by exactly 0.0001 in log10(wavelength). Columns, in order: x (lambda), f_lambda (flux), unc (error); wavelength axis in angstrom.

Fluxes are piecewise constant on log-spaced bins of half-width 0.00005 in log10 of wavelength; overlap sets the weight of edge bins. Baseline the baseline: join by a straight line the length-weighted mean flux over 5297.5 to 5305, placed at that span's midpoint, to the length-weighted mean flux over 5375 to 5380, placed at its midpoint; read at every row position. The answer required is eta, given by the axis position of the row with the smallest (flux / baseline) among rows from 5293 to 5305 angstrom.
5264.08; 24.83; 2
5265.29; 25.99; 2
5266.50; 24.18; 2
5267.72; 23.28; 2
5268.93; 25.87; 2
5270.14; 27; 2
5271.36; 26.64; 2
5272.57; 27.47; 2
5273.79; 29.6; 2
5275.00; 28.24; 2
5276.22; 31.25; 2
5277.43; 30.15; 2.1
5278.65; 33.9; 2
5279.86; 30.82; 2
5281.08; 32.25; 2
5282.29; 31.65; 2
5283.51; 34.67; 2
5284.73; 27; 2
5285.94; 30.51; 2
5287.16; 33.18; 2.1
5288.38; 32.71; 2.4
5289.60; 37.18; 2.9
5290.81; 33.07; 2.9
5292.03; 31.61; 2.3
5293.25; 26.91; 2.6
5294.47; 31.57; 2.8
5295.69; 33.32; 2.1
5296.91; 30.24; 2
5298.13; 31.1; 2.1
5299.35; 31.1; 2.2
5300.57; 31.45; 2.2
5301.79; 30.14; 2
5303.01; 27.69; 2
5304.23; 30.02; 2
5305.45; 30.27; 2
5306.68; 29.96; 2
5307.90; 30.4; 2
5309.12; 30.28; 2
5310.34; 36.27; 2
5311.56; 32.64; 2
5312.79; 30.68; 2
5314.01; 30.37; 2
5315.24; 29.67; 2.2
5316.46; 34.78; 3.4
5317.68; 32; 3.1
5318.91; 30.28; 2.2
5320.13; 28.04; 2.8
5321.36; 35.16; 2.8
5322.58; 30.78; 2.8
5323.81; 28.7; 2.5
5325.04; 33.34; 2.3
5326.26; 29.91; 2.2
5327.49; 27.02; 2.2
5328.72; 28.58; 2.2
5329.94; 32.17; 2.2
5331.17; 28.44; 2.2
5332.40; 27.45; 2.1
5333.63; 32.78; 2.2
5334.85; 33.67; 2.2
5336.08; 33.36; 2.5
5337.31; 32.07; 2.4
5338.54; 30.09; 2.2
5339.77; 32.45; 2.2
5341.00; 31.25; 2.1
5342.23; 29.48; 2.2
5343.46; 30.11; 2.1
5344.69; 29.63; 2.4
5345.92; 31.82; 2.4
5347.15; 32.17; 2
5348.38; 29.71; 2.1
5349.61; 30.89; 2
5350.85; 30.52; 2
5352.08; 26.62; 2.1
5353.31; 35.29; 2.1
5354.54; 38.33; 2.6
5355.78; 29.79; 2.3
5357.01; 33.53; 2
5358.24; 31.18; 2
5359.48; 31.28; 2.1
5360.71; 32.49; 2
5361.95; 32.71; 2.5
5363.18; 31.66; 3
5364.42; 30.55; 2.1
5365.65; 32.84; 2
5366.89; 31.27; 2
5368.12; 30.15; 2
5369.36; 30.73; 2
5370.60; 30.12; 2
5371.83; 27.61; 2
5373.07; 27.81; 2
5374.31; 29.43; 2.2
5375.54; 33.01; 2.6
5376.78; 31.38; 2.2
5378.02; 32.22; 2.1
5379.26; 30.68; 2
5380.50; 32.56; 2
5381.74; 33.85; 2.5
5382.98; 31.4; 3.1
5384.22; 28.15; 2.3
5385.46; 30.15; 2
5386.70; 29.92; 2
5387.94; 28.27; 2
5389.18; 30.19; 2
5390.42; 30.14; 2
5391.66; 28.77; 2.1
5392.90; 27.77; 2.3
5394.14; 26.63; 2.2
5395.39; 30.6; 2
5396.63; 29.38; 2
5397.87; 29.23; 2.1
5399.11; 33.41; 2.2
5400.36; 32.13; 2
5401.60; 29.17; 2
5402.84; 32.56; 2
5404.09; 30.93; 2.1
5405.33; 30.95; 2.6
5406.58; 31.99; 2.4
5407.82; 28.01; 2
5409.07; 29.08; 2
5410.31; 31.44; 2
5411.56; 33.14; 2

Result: 5293.25 angstrom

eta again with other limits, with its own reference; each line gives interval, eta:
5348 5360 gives 5352.08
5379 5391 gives 5384.22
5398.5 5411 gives 5407.82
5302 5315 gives 5303.01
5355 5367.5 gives 5355.78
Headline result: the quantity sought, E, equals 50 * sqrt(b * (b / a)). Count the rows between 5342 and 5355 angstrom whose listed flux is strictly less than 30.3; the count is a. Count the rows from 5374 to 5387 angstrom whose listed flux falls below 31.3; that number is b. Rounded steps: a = 5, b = 5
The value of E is 112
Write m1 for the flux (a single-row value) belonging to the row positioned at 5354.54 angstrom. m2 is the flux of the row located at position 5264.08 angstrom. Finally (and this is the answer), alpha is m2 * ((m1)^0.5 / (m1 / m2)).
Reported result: 100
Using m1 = 38.33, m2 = 24.83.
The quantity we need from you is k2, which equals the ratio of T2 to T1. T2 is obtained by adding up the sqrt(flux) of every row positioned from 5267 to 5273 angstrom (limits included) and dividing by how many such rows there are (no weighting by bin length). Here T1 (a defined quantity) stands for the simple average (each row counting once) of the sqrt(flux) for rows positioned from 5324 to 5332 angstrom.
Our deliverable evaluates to 0.93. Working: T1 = 5.47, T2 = 5.10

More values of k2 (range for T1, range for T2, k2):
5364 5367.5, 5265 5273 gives 0.90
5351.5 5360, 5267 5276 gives 0.91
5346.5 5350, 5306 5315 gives 1.01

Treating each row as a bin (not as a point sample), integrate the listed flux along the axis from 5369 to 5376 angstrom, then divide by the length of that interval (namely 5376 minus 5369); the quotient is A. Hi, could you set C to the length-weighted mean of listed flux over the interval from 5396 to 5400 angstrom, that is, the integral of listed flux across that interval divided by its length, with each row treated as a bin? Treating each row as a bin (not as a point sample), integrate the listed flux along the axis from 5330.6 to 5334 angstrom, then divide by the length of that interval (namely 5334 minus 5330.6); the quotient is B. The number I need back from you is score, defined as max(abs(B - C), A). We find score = 29.7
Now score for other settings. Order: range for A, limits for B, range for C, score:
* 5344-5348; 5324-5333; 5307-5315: 31.1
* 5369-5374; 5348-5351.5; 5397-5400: 29.0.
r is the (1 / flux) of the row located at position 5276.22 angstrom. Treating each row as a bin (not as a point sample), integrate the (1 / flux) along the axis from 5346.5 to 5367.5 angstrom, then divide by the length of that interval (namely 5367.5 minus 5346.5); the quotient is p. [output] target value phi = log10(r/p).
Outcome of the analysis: 0.005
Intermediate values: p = 0.0316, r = 0.0320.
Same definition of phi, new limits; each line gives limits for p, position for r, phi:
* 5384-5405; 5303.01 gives 0.032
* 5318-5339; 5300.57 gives -0.013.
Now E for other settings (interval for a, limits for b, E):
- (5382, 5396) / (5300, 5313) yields 133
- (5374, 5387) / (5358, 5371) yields 175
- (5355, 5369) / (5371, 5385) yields 177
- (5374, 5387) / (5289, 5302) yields 125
